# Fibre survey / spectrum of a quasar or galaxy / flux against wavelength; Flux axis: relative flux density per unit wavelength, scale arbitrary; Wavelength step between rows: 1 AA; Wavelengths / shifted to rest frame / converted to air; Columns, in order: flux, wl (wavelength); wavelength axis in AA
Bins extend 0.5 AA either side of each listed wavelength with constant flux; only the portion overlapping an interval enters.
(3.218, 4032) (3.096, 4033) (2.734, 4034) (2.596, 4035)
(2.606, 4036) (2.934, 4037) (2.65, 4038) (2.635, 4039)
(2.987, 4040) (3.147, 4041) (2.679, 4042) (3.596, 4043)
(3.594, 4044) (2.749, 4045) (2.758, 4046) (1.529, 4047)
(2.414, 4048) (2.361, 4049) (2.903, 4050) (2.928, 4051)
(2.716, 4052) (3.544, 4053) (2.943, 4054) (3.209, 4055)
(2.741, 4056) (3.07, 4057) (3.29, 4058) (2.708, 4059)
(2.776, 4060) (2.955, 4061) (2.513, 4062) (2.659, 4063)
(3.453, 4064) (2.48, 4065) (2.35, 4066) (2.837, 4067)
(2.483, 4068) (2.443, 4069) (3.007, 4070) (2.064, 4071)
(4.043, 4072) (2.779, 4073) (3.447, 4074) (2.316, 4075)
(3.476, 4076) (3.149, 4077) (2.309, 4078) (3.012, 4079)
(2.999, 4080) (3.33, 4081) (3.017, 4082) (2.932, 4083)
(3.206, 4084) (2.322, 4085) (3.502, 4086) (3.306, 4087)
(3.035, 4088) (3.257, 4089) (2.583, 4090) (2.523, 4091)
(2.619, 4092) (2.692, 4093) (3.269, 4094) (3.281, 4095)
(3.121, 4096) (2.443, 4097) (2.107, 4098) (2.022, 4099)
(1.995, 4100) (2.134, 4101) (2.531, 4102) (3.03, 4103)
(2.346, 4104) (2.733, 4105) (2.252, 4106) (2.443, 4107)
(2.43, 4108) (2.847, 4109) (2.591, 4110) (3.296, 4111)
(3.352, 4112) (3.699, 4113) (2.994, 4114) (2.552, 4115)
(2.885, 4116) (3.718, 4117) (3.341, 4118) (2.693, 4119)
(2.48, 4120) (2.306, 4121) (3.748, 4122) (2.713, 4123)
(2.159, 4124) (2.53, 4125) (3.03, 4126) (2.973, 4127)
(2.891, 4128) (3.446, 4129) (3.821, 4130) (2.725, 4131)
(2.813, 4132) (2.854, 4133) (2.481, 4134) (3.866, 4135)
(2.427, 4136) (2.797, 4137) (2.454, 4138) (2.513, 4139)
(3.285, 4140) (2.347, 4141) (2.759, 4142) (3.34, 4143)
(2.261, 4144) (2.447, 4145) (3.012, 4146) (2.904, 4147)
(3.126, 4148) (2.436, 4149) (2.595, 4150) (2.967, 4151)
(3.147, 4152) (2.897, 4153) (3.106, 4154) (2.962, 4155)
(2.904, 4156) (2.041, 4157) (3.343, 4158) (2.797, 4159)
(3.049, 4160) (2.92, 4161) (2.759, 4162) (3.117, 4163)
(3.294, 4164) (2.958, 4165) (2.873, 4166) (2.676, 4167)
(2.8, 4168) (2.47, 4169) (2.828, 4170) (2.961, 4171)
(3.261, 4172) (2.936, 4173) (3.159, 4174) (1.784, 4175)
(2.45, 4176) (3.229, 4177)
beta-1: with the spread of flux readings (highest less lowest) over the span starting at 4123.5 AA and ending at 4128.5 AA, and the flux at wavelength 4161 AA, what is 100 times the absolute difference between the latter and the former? 205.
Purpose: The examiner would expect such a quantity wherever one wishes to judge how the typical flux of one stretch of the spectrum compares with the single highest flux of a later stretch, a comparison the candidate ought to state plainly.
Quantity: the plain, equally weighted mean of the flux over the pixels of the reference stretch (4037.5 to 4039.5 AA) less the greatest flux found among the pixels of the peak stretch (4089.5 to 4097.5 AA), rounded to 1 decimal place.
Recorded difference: -0.6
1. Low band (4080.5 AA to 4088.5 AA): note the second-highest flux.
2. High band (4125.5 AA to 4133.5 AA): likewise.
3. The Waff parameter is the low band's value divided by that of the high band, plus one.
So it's 1.97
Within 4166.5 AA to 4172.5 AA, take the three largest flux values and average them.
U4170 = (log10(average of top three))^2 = 0.23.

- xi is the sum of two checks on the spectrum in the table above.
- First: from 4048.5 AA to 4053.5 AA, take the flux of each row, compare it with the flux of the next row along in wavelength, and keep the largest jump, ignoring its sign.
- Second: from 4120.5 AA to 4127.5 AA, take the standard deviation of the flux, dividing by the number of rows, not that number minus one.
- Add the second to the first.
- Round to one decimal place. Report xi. 1.3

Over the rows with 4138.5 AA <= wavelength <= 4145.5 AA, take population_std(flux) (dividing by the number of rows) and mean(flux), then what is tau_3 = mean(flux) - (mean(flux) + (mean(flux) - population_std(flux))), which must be -2.30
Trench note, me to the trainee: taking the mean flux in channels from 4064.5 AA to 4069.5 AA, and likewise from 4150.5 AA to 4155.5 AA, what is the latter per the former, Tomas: 1.20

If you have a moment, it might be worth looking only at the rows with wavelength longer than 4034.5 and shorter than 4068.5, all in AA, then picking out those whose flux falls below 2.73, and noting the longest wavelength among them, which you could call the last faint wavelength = 4068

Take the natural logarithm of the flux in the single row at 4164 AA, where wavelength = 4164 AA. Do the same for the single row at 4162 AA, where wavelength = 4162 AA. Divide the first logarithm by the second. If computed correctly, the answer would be 1.17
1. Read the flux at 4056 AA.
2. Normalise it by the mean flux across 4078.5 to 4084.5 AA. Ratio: 0.89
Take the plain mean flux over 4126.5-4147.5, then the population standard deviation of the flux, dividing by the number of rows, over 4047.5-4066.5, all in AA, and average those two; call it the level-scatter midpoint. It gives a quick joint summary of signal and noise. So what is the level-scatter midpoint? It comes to 1.61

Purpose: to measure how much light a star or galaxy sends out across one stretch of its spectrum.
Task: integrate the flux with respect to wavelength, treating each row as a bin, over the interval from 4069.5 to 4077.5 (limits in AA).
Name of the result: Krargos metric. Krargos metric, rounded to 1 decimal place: 24.3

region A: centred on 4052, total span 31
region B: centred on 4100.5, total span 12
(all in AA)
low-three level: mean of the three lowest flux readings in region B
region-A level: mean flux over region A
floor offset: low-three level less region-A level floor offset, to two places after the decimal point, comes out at -0.80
